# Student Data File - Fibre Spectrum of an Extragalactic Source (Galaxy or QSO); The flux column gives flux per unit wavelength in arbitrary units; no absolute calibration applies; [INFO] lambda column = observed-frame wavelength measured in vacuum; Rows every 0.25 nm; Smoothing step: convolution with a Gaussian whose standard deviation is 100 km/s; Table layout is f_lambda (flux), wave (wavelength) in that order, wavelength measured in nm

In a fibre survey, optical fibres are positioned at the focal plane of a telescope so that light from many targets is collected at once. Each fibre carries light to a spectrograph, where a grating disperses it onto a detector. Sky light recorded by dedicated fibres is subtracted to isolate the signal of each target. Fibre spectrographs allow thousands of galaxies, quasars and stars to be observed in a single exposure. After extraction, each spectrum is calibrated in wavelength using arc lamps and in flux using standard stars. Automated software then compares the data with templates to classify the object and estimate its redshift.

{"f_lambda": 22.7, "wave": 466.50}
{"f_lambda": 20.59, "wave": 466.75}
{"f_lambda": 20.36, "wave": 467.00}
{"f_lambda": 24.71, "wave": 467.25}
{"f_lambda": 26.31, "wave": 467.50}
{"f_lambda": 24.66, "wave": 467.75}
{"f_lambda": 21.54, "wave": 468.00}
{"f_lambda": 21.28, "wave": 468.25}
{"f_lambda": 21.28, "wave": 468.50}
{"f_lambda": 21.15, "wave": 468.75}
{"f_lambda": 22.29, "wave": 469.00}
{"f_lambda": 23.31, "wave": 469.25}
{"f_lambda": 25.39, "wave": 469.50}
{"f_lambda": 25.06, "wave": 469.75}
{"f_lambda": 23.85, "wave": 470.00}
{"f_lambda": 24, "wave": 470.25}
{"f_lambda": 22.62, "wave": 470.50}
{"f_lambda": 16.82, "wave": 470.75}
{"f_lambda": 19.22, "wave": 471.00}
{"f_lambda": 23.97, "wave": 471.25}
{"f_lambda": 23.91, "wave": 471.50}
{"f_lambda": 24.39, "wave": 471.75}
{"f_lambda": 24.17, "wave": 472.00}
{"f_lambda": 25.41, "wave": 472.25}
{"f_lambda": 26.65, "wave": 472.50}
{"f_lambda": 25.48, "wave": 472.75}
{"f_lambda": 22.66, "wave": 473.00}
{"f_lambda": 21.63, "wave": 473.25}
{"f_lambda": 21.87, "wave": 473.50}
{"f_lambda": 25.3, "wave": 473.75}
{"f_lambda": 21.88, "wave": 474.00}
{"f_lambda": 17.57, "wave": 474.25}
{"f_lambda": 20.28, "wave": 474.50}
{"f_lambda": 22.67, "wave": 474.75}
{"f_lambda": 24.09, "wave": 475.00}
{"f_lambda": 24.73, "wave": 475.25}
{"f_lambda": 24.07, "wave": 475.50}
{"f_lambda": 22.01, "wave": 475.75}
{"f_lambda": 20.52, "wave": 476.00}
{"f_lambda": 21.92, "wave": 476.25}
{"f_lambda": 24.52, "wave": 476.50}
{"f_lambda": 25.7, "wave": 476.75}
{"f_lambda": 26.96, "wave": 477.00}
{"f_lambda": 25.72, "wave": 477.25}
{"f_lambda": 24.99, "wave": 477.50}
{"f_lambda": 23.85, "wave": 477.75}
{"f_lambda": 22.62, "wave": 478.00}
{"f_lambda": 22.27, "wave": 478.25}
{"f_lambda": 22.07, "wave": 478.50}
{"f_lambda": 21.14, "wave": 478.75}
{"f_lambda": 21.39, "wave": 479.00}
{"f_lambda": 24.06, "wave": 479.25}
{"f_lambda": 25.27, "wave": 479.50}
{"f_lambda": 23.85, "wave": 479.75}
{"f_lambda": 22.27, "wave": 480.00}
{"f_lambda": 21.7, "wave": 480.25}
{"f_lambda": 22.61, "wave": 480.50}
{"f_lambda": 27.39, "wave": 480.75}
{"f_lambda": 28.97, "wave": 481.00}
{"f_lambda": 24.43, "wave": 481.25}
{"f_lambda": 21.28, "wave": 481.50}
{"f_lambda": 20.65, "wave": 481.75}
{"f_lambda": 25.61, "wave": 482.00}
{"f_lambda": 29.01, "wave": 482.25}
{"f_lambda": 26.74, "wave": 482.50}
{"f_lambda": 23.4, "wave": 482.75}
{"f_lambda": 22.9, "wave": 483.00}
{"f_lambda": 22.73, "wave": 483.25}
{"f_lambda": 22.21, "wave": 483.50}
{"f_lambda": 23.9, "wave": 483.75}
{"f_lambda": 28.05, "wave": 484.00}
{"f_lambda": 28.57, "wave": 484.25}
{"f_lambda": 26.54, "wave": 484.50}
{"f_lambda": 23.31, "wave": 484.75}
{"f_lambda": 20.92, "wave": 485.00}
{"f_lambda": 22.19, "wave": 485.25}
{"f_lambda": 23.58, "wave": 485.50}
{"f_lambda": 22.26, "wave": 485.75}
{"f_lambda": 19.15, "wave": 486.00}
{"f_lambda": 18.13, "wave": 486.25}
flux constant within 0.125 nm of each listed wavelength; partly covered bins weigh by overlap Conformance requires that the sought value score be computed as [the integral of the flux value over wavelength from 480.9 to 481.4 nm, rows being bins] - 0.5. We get 12.7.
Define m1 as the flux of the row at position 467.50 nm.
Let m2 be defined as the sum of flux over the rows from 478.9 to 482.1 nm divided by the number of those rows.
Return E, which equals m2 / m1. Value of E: 0.90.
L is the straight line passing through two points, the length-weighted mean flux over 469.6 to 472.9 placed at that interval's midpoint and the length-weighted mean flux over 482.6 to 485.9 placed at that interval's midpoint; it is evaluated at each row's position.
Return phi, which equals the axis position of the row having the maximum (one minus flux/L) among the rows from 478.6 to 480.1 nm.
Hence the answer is 478.75 nm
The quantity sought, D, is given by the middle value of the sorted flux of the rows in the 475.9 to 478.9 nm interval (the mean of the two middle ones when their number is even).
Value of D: 23.2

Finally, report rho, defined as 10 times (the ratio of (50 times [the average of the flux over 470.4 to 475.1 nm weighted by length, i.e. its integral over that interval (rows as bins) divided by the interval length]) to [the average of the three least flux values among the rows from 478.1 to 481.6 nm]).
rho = 533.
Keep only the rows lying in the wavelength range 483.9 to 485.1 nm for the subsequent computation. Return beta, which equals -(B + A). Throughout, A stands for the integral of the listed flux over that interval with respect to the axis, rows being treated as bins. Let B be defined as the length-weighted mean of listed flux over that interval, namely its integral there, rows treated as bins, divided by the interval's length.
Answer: -56.1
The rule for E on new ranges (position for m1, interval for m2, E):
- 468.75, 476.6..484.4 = 1.15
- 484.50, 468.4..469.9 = 0.87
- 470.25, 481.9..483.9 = 1.02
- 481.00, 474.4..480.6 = 0.80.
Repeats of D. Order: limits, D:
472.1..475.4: 22.7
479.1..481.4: 24.1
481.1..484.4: 23.9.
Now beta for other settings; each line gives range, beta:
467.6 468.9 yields -50.8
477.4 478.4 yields -46.7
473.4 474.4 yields -43.2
